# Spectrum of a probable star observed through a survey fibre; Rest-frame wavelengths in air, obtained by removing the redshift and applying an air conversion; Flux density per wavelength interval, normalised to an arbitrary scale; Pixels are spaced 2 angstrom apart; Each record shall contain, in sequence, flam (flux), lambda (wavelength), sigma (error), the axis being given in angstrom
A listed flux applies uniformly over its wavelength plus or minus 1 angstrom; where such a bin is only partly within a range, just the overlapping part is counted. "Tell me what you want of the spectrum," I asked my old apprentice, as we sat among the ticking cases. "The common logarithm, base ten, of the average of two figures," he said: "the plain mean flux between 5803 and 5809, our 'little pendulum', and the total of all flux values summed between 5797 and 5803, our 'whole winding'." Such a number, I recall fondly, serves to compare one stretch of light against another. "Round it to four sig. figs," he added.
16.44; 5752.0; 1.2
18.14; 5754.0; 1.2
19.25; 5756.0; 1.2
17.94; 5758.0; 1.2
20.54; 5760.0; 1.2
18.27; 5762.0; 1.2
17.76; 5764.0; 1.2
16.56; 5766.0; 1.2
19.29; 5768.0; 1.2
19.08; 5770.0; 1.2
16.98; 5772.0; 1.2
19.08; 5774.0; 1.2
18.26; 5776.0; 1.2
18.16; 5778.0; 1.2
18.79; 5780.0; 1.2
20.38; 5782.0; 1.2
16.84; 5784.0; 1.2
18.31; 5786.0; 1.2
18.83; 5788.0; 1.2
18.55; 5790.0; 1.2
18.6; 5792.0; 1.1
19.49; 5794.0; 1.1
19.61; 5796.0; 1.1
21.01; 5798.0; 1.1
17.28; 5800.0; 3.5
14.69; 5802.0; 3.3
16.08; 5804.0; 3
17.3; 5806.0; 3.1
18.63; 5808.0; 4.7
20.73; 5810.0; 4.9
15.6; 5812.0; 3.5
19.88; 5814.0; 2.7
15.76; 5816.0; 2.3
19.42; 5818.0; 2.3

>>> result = 1.546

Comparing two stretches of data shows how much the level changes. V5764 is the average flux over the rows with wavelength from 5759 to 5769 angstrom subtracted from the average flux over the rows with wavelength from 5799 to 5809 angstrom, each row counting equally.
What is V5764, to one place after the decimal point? -1.7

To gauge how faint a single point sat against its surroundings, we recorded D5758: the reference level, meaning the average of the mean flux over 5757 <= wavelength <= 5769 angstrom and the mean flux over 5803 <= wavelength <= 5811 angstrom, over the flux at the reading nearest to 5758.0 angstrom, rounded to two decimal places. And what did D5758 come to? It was 1.02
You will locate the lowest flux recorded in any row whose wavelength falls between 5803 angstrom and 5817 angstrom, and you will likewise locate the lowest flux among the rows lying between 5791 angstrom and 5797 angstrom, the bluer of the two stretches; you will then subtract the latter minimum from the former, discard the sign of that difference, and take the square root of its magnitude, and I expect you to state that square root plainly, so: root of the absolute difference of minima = 1.73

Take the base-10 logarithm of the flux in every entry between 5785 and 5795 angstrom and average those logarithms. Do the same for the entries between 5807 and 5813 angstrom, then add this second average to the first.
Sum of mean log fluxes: 2.53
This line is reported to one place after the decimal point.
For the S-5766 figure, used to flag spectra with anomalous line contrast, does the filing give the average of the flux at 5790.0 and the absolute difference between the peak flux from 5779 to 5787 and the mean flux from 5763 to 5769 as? 10.5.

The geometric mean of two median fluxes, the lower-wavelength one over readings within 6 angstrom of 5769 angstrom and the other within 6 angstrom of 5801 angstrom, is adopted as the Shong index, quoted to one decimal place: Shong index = 17.8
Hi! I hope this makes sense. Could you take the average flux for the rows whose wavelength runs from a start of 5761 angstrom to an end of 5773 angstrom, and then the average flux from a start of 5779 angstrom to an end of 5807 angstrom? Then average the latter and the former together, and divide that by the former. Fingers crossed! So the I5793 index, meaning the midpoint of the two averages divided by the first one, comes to 1.008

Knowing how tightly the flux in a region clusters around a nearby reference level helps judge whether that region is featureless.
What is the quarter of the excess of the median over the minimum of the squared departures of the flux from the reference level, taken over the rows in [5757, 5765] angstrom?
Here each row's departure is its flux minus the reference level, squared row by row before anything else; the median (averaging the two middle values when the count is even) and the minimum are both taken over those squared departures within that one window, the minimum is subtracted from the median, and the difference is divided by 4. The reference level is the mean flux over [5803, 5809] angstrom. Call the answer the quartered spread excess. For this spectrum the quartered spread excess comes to 0.1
